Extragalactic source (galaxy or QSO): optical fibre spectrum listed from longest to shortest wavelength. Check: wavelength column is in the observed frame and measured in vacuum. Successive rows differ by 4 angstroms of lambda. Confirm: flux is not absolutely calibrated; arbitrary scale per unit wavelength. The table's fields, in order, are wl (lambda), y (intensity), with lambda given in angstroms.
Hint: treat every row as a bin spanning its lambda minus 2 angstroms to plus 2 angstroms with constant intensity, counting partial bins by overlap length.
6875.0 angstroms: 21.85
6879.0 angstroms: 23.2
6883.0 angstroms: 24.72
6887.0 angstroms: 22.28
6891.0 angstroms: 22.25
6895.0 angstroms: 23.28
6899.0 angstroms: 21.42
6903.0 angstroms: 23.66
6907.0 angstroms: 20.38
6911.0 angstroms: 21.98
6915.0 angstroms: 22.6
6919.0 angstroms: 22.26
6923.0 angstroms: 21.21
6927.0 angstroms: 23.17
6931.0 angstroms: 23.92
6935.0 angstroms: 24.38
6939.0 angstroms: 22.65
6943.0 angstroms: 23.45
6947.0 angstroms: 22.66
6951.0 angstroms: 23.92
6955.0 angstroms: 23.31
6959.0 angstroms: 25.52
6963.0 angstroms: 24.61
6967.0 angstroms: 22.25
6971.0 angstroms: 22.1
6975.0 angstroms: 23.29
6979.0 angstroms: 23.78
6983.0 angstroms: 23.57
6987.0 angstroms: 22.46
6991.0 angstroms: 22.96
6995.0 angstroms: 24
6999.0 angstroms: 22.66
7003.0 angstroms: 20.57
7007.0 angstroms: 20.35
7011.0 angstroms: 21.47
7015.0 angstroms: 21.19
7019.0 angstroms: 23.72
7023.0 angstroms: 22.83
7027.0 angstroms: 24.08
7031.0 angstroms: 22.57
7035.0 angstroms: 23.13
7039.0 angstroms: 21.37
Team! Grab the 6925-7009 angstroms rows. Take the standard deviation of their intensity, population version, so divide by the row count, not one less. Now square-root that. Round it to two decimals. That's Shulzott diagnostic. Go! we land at 1.09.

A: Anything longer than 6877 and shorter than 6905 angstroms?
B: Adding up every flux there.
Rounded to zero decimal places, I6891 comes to 161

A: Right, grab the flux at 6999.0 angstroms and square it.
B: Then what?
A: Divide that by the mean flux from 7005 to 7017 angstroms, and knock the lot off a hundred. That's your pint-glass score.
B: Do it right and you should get 75.6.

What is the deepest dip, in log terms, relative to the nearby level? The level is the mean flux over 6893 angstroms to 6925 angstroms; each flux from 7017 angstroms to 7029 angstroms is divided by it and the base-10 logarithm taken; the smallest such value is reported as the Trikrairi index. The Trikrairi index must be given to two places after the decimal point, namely 0.01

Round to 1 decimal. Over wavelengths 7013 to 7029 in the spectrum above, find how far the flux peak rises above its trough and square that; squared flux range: 8.4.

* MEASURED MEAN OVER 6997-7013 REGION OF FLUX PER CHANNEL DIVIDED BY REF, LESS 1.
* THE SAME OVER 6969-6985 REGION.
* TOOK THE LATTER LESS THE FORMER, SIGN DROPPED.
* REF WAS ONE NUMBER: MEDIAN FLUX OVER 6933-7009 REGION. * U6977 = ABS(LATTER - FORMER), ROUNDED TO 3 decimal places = 0.083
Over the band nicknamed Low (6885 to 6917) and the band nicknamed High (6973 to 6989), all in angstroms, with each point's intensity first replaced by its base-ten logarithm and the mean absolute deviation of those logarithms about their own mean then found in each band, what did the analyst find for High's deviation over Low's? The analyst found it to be 0.53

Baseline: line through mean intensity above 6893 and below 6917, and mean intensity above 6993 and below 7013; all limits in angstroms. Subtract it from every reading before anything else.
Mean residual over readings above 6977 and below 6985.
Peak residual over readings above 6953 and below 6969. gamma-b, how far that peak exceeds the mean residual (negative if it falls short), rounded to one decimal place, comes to 1.8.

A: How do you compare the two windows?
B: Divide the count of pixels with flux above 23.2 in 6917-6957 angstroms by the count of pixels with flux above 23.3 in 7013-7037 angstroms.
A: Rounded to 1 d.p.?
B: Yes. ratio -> 2.5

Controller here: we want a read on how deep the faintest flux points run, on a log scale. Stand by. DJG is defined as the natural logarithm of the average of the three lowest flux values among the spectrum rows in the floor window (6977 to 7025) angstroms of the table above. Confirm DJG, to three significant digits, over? 3.03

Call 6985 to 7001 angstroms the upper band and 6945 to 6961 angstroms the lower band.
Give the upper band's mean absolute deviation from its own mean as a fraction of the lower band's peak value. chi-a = 0.019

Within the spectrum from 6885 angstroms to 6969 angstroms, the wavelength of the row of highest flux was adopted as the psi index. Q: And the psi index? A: 6959.0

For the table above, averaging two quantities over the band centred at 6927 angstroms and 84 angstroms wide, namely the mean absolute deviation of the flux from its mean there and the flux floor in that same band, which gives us 10.7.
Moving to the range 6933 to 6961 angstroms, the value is 11.7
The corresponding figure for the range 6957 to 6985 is 11.5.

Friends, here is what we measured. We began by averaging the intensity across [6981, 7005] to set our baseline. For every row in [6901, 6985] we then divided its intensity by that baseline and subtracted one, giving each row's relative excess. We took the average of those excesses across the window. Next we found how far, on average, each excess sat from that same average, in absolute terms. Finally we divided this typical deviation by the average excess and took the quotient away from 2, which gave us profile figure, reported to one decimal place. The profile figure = -0.4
